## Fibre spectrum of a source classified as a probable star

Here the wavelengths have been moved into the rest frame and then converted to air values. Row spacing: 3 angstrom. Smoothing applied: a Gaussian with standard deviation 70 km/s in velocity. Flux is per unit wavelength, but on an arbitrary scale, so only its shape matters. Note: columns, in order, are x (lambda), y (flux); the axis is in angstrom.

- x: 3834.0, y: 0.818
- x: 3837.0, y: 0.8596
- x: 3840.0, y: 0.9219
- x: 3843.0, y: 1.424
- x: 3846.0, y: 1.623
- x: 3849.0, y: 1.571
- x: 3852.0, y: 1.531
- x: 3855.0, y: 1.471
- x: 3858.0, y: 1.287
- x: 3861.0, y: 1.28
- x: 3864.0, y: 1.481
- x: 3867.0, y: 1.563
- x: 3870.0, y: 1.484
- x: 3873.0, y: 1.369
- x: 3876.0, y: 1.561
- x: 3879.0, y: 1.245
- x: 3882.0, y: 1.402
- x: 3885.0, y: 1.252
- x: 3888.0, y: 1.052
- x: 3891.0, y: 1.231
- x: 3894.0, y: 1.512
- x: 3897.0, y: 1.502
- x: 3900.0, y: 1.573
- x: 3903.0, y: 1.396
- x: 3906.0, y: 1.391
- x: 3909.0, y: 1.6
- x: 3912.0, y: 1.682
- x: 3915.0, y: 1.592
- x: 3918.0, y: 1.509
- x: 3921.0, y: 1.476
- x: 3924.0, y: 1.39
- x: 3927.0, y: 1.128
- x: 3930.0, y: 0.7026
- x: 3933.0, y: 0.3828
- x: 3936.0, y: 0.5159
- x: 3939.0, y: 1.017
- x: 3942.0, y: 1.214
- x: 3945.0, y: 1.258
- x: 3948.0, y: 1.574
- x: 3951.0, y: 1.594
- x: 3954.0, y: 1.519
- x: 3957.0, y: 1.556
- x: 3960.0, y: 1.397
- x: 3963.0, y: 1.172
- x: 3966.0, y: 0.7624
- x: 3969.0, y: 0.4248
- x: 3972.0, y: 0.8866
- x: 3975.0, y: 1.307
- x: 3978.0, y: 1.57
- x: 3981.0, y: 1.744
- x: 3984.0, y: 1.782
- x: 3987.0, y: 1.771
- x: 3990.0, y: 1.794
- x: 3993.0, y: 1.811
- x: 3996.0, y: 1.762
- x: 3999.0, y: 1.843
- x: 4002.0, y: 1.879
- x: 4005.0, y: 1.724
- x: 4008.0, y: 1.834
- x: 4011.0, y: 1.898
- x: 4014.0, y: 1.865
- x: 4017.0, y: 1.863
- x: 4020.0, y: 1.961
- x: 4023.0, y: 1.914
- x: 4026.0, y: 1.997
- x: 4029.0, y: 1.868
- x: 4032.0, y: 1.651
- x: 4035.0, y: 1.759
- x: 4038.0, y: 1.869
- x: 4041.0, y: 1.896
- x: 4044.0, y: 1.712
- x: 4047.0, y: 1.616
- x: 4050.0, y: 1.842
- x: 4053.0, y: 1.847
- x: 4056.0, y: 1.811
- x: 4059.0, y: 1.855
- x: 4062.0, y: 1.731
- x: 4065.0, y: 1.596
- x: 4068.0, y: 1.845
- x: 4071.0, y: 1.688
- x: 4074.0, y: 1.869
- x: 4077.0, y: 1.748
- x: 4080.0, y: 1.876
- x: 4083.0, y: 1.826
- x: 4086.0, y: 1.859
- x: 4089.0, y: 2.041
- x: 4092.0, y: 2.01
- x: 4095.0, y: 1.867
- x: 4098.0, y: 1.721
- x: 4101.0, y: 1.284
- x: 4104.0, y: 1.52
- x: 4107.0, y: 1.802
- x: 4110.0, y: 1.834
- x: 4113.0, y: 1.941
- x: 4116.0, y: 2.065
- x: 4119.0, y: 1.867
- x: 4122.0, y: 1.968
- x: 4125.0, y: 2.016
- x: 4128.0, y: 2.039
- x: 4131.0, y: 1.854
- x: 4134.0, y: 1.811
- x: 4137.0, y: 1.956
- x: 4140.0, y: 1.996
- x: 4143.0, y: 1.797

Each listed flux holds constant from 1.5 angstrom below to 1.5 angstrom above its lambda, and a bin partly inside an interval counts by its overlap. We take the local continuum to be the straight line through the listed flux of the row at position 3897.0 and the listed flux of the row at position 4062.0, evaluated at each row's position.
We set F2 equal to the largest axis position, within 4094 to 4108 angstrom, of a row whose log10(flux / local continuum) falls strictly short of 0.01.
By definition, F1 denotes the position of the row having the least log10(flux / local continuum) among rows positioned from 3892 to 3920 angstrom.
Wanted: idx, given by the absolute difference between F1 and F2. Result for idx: 201 angstrom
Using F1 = 3906.0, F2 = 4107.0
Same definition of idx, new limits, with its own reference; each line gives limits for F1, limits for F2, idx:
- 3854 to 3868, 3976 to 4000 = 117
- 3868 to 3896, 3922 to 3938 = 48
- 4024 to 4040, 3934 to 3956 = 78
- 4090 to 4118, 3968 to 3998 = 123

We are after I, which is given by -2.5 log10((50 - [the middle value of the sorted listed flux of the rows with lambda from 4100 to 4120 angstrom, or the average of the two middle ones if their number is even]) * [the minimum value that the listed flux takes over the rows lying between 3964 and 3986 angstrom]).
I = -3.28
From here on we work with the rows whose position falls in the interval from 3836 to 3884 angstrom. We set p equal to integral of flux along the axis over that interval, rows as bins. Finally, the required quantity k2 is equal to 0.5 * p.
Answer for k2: 33.2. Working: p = 66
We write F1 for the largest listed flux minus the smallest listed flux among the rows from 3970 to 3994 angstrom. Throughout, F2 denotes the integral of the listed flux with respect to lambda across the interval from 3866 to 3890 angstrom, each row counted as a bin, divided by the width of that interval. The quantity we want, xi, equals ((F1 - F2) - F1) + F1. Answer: -0.43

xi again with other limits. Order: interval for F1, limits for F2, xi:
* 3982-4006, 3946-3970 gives -1.11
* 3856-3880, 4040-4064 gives -1.46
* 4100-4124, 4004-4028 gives -1.10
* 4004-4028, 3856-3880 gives -1.14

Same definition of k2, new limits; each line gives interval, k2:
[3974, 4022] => 42.8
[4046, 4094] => 43.7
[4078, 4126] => 44.2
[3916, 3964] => 29.2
